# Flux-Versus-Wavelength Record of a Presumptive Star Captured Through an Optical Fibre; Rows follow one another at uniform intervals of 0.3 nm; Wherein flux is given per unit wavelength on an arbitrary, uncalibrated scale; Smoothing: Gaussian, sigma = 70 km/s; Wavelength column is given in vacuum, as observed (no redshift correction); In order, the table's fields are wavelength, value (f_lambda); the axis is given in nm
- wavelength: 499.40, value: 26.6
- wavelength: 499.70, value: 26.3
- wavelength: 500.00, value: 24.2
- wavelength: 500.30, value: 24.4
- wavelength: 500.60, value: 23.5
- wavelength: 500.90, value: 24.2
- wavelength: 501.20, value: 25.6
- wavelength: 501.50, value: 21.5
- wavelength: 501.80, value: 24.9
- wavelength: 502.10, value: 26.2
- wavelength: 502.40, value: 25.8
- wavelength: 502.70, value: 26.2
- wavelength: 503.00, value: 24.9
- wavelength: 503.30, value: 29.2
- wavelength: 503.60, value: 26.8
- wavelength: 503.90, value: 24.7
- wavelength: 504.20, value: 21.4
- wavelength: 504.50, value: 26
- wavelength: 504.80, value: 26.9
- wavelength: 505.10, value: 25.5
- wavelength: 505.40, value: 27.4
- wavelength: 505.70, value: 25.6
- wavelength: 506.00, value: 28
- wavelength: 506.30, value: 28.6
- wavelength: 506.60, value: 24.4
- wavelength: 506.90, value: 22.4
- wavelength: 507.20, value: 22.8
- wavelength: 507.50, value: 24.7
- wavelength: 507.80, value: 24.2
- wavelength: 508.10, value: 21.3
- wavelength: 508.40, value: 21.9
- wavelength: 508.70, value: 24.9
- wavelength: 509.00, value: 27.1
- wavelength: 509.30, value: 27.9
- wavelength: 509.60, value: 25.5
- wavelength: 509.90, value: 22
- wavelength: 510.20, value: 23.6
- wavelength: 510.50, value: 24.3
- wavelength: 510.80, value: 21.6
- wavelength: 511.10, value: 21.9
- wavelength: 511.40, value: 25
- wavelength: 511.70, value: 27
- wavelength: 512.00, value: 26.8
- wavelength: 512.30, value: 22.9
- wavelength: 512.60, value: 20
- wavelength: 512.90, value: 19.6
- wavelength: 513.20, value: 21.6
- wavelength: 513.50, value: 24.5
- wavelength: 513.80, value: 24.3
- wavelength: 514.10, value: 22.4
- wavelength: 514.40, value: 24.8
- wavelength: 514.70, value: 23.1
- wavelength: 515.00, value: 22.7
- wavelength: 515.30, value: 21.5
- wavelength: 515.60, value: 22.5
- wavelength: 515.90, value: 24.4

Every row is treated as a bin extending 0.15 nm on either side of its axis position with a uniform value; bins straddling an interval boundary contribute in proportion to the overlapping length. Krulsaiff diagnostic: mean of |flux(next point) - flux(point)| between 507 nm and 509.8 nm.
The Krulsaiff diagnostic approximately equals 1.79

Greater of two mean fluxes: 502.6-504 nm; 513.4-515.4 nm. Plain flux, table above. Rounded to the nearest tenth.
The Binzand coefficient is 26.4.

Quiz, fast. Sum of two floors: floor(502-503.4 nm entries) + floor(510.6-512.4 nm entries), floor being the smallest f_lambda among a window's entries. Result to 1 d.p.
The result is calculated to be 46.5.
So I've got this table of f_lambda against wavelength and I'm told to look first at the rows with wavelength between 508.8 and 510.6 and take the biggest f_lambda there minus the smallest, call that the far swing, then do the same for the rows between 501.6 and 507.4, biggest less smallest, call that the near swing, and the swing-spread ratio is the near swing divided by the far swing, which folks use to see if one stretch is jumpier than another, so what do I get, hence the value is 1.32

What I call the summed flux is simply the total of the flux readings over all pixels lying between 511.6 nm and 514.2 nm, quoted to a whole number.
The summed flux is 209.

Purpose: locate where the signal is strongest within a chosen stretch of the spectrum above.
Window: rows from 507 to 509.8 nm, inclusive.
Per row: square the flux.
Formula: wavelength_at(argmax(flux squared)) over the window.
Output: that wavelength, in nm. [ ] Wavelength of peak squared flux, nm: 509.30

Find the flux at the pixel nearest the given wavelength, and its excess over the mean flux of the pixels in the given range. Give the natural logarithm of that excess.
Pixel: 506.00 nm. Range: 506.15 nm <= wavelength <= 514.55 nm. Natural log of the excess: 1.4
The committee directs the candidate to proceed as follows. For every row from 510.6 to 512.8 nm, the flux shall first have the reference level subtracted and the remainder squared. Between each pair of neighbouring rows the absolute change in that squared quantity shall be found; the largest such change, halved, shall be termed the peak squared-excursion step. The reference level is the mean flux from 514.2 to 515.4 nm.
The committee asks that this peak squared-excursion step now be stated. 7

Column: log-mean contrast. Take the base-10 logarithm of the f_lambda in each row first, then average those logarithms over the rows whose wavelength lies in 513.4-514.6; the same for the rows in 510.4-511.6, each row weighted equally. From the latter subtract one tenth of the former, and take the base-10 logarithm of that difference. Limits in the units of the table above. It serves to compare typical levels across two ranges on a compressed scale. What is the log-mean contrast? 0.089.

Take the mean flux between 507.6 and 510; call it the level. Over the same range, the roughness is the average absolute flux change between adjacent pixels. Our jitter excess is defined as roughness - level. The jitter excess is -22.2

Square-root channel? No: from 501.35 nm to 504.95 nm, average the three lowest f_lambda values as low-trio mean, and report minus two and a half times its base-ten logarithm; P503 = -3.38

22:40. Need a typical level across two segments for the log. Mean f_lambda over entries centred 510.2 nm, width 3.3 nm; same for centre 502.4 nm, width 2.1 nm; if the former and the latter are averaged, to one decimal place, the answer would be 25.1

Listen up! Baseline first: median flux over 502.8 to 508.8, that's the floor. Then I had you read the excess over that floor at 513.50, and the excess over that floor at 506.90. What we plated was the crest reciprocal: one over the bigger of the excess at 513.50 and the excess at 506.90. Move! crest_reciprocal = -2.5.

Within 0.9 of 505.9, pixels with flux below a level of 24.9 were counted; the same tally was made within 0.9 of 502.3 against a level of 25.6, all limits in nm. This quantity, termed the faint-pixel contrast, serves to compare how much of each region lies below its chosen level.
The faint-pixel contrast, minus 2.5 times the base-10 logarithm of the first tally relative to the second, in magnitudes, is 1.2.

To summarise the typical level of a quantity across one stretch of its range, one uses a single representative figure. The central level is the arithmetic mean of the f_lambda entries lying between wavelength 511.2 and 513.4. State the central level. 23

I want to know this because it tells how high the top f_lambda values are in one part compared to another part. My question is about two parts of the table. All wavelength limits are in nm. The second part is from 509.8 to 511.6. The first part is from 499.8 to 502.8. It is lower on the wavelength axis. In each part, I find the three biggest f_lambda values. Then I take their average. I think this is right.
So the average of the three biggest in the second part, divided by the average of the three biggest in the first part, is 0.93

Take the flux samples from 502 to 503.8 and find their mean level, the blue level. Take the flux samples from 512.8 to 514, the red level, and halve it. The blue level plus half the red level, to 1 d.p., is 37.8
